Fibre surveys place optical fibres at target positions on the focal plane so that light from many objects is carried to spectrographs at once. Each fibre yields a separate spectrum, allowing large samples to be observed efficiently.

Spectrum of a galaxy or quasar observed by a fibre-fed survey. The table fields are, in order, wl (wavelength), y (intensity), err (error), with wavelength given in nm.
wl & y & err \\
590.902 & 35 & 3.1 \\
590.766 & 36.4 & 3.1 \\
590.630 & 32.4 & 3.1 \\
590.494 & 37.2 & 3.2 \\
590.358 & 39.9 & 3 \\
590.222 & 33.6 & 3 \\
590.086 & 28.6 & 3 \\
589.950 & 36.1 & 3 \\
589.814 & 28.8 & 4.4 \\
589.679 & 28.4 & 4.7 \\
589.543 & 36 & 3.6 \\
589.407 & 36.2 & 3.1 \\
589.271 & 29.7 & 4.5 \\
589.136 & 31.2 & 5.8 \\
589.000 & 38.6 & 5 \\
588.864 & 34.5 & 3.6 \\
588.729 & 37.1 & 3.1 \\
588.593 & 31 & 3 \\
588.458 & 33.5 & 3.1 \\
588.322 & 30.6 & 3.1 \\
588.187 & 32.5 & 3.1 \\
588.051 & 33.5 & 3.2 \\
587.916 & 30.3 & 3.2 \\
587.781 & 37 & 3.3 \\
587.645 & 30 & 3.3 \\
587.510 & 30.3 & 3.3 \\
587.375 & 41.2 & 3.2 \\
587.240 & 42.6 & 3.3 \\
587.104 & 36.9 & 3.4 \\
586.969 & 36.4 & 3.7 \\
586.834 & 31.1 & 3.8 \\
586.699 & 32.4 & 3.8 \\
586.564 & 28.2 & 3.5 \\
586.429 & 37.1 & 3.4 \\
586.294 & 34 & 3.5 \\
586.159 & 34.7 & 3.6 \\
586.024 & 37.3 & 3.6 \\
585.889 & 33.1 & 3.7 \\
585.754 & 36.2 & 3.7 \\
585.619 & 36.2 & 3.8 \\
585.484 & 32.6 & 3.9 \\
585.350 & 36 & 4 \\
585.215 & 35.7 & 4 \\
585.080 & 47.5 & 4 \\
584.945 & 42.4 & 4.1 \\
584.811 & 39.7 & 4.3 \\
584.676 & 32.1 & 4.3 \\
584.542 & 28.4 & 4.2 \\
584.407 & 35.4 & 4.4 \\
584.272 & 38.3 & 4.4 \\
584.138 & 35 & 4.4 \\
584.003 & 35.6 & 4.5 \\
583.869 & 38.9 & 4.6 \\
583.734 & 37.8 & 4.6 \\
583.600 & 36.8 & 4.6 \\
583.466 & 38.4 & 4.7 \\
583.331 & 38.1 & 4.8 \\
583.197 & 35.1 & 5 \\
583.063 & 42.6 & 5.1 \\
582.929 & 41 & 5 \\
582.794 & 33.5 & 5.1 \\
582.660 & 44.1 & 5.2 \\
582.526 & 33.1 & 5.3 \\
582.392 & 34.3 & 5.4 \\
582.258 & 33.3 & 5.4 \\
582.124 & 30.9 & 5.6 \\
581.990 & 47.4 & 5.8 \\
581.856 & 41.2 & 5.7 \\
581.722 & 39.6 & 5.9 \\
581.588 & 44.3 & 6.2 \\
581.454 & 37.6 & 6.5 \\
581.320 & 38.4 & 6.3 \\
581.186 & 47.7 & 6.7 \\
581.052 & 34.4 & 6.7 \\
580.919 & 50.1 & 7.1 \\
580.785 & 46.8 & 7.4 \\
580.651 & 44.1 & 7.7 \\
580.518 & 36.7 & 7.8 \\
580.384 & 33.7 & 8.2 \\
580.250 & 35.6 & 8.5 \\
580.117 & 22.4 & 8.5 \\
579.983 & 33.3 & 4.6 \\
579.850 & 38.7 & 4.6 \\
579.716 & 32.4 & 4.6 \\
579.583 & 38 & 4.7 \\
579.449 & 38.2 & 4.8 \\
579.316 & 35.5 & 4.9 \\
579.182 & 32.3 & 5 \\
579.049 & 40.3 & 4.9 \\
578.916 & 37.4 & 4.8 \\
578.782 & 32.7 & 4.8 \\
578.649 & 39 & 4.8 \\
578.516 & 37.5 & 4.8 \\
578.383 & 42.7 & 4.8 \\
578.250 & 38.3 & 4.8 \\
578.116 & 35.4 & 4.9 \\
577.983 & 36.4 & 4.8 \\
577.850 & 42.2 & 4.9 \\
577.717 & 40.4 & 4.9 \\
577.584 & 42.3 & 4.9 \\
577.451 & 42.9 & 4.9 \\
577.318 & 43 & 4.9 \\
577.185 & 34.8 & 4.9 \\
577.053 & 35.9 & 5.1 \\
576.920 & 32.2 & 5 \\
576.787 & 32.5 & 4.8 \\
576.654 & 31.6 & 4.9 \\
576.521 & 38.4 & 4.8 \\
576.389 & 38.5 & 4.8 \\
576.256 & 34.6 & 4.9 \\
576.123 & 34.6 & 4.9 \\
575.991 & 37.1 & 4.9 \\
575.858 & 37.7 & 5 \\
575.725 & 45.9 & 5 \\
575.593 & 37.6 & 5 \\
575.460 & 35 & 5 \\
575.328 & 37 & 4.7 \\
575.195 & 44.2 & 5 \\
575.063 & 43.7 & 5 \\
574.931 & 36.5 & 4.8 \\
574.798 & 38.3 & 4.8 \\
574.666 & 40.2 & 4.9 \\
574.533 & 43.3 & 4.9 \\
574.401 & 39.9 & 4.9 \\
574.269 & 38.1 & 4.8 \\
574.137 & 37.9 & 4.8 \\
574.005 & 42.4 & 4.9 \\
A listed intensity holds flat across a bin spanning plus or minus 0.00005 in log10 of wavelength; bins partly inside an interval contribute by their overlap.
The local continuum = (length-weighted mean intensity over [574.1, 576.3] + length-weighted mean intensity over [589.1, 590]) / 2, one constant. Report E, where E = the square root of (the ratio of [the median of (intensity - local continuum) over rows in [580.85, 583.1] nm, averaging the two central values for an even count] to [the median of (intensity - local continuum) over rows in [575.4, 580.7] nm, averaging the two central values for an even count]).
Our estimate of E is 1.6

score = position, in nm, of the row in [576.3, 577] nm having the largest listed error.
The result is 576.920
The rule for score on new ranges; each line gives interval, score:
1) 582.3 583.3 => 582.392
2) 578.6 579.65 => 579.182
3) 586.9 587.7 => 586.969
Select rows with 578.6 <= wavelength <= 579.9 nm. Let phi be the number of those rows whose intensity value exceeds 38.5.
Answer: 3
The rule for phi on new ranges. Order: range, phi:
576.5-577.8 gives 4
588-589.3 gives 1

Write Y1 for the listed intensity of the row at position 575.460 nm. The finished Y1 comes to 35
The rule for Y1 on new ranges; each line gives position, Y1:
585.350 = 36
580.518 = 36.7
